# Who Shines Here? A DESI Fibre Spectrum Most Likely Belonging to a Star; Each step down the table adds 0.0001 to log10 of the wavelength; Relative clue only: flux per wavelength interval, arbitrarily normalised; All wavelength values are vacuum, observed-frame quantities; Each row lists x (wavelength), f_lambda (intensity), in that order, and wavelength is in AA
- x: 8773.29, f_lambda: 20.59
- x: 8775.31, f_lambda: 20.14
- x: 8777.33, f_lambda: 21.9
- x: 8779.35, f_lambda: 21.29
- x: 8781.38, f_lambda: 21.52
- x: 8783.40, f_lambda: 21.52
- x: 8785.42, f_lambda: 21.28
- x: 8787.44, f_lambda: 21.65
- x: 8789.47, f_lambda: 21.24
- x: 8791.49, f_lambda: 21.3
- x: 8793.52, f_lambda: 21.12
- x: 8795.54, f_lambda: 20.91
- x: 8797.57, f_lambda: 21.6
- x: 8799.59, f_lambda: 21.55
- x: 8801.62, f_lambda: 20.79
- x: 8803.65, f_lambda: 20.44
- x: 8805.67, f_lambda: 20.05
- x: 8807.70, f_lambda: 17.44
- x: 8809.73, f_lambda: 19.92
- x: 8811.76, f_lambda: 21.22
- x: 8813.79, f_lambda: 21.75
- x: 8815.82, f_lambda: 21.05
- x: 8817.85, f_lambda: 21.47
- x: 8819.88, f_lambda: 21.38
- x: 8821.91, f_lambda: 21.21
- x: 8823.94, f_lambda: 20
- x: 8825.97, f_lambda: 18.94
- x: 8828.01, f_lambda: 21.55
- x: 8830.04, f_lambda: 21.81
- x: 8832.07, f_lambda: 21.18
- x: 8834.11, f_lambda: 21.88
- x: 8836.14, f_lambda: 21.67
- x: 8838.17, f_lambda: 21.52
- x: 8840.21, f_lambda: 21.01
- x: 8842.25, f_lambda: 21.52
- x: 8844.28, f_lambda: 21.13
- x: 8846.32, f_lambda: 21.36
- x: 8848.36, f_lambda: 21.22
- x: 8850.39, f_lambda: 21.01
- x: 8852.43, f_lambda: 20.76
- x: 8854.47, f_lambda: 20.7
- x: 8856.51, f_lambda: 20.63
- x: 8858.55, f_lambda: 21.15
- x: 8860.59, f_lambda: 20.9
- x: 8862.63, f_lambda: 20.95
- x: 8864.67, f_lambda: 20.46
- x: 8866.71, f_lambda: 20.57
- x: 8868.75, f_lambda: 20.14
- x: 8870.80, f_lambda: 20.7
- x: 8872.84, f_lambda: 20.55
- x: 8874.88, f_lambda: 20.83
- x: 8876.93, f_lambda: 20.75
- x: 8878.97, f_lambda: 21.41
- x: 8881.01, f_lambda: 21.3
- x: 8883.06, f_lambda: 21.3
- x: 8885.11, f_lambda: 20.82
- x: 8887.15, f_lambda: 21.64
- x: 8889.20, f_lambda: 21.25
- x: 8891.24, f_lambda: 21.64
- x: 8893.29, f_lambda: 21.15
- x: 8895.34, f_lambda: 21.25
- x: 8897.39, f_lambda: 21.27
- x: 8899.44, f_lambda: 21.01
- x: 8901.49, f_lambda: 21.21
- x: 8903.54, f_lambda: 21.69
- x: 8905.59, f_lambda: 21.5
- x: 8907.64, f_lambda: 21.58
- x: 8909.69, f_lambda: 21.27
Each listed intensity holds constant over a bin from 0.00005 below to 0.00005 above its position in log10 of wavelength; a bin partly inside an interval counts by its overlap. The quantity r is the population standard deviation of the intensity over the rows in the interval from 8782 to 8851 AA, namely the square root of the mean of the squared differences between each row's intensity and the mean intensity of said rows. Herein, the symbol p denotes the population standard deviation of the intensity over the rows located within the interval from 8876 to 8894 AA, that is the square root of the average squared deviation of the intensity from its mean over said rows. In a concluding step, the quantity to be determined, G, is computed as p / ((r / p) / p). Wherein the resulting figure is 0.0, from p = 0.29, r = 0.87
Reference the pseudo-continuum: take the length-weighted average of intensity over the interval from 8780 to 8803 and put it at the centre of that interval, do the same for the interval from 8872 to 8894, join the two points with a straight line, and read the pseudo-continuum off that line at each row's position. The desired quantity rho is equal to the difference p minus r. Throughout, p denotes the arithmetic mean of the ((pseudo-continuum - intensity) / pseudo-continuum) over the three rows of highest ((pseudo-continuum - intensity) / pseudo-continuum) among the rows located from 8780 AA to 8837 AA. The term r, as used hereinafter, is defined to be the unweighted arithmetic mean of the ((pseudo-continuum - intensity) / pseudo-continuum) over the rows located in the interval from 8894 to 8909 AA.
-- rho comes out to 0.13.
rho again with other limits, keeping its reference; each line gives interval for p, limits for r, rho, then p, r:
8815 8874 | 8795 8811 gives 0.03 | 0.072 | 0.044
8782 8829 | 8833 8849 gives 0.13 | 0.117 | -0.009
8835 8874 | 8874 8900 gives 0.04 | 0.038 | -0.002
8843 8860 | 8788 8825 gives 0.00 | 0.024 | 0.022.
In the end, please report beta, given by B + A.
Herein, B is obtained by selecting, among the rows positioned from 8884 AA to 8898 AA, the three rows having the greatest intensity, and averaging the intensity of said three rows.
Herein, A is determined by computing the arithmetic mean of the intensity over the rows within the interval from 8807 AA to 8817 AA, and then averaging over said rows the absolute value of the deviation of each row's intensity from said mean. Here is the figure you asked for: 22.8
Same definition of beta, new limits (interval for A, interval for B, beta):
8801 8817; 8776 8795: 22.6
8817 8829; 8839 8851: 22.2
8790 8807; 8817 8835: 22.2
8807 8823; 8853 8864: 22.0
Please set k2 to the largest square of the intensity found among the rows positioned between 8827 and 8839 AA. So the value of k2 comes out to 479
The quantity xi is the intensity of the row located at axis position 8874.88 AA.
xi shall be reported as 20.83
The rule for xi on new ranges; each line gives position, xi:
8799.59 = 21.55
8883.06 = 21.3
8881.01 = 21.3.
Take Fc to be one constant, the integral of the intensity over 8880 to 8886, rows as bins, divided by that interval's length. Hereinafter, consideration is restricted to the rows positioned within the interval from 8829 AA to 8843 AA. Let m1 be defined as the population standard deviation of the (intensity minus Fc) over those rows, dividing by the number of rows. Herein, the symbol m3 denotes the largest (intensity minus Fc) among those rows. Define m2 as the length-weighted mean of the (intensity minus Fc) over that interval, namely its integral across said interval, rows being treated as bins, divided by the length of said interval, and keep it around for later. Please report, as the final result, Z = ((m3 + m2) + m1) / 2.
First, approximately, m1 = 0.30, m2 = 0.4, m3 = 0.77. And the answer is 0.73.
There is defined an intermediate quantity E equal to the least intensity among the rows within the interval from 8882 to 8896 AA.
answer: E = 20.82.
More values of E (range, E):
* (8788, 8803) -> 20.79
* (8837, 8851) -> 21.01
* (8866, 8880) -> 20.14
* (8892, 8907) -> 21.01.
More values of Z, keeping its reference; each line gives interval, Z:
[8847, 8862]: 0.06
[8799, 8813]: 0.38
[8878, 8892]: 0.50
